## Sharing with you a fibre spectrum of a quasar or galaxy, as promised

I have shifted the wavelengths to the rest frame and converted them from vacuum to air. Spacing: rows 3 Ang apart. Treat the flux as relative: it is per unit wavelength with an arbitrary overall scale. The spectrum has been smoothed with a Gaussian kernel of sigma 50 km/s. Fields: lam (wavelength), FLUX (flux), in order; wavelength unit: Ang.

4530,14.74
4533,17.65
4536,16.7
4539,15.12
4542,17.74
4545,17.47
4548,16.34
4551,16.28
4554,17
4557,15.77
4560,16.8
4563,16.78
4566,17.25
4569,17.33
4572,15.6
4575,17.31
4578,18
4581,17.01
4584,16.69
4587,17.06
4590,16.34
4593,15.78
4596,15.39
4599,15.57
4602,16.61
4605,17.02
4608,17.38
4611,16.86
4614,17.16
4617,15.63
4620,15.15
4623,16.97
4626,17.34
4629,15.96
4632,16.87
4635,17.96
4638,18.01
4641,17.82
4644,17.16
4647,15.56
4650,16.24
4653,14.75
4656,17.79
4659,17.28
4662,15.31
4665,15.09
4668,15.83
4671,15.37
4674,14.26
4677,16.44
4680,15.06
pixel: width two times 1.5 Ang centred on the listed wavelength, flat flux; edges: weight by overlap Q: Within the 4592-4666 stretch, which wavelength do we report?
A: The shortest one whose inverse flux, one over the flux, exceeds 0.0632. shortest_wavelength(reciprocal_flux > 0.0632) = 4593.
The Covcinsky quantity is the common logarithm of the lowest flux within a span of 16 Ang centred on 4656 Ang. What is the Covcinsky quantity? 1.169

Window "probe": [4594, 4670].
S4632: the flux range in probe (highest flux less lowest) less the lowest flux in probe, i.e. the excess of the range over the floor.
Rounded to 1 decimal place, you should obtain -11.5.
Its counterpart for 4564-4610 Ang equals -12.8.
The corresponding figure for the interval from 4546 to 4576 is -13.9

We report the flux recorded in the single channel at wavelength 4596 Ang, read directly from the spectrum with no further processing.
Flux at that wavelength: 15.39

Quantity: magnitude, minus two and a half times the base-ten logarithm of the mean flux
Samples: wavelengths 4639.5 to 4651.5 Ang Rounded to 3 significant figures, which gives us -3.06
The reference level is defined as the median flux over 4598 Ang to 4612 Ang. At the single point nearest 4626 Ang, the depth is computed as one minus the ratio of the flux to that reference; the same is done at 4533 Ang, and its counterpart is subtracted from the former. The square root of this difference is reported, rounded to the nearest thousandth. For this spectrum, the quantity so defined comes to 0.136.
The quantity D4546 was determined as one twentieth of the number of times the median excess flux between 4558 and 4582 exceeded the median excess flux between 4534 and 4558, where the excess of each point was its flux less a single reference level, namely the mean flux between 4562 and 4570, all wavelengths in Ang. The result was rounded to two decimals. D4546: 0.00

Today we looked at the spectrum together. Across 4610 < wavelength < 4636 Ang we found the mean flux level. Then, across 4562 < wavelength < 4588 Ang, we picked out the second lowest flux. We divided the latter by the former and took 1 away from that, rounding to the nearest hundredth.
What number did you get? 0.00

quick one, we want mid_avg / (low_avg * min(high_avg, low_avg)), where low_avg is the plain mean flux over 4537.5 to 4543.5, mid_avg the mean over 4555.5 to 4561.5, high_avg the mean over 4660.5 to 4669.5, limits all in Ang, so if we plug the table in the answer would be 0.0643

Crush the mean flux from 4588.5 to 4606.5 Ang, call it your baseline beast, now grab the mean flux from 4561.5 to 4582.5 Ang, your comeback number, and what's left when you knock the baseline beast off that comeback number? 0.9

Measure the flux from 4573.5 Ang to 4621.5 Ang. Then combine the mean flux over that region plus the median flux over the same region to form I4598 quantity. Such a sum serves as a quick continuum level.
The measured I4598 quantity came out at 33.3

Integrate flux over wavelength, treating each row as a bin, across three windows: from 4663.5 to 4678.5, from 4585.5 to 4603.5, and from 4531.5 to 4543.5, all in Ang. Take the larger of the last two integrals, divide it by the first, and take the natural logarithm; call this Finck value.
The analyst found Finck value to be 0.23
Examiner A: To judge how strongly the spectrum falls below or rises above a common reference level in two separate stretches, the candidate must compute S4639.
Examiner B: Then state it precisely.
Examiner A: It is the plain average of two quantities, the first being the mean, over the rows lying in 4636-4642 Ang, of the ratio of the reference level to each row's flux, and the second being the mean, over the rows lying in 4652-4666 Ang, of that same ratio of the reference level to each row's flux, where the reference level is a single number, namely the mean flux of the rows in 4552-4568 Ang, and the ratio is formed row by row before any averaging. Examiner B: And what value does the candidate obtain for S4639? 0.99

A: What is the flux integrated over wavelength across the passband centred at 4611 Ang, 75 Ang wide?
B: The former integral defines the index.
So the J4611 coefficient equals 1256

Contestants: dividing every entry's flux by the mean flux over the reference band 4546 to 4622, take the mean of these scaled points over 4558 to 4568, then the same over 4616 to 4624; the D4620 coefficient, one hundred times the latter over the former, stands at 94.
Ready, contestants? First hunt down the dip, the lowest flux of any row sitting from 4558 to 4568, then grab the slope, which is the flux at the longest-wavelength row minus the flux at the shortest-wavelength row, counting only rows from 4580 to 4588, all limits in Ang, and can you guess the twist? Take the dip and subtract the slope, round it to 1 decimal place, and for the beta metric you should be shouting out 16.7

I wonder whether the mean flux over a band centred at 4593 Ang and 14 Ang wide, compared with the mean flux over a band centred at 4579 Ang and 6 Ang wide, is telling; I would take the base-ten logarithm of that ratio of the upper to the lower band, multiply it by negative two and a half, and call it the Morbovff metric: 0.10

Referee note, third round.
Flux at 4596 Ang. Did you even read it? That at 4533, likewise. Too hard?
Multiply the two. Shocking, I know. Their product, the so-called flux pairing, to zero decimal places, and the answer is 272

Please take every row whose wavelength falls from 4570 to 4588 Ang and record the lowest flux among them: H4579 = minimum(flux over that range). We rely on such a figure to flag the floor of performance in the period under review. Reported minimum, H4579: 15.6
